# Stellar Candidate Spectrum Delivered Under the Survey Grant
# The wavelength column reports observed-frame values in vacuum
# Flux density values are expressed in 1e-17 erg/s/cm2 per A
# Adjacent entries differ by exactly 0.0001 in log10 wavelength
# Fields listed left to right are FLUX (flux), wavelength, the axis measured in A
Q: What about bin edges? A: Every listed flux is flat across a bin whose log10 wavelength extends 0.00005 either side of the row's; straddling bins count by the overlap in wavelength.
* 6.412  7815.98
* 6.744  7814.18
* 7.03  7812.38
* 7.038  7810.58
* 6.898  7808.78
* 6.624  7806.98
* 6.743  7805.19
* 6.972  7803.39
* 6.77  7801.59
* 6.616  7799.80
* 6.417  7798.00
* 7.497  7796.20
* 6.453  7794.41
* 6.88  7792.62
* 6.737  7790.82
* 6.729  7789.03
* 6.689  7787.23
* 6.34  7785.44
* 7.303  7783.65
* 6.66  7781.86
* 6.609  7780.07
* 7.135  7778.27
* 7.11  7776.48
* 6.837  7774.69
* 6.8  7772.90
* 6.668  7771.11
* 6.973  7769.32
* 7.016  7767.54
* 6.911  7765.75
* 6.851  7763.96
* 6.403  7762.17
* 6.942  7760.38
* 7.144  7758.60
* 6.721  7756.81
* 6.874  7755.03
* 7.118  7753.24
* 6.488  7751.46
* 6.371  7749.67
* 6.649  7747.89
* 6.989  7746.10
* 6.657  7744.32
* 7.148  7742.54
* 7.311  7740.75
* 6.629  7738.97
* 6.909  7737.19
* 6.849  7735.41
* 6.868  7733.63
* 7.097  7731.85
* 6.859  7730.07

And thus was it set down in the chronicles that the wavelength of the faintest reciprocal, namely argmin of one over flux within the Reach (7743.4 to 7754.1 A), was 7753.24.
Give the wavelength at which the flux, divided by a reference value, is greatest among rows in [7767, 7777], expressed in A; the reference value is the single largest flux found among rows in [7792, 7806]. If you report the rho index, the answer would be 7776.48 A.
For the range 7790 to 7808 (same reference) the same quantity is 7796.20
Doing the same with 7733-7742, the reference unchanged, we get 7740.75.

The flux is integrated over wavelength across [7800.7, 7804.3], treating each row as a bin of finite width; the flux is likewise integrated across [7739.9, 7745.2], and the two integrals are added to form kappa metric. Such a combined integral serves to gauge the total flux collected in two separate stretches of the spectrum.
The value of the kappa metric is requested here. 62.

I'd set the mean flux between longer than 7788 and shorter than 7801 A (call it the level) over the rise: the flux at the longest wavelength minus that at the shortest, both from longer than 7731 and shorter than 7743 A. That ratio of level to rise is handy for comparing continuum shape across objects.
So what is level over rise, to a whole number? 133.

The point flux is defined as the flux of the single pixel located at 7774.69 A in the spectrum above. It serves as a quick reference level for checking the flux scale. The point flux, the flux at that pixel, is 6.837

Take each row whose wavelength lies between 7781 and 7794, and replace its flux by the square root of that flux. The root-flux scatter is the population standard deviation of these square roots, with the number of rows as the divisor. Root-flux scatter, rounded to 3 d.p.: 0.051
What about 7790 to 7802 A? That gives 0.064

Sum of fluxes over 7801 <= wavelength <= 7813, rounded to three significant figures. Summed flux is 48.1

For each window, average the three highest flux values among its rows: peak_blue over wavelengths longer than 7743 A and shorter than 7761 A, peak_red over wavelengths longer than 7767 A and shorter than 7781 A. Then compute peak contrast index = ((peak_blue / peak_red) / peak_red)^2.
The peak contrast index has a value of 0.0199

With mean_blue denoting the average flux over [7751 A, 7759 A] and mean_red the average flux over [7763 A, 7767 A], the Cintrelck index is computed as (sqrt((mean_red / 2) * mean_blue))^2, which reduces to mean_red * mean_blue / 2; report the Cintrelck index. 23.63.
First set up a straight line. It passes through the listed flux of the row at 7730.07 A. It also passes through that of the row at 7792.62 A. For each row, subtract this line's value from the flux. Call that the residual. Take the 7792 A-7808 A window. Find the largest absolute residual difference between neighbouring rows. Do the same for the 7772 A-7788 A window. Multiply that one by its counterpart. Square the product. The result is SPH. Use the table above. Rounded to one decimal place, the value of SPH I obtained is 1.1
